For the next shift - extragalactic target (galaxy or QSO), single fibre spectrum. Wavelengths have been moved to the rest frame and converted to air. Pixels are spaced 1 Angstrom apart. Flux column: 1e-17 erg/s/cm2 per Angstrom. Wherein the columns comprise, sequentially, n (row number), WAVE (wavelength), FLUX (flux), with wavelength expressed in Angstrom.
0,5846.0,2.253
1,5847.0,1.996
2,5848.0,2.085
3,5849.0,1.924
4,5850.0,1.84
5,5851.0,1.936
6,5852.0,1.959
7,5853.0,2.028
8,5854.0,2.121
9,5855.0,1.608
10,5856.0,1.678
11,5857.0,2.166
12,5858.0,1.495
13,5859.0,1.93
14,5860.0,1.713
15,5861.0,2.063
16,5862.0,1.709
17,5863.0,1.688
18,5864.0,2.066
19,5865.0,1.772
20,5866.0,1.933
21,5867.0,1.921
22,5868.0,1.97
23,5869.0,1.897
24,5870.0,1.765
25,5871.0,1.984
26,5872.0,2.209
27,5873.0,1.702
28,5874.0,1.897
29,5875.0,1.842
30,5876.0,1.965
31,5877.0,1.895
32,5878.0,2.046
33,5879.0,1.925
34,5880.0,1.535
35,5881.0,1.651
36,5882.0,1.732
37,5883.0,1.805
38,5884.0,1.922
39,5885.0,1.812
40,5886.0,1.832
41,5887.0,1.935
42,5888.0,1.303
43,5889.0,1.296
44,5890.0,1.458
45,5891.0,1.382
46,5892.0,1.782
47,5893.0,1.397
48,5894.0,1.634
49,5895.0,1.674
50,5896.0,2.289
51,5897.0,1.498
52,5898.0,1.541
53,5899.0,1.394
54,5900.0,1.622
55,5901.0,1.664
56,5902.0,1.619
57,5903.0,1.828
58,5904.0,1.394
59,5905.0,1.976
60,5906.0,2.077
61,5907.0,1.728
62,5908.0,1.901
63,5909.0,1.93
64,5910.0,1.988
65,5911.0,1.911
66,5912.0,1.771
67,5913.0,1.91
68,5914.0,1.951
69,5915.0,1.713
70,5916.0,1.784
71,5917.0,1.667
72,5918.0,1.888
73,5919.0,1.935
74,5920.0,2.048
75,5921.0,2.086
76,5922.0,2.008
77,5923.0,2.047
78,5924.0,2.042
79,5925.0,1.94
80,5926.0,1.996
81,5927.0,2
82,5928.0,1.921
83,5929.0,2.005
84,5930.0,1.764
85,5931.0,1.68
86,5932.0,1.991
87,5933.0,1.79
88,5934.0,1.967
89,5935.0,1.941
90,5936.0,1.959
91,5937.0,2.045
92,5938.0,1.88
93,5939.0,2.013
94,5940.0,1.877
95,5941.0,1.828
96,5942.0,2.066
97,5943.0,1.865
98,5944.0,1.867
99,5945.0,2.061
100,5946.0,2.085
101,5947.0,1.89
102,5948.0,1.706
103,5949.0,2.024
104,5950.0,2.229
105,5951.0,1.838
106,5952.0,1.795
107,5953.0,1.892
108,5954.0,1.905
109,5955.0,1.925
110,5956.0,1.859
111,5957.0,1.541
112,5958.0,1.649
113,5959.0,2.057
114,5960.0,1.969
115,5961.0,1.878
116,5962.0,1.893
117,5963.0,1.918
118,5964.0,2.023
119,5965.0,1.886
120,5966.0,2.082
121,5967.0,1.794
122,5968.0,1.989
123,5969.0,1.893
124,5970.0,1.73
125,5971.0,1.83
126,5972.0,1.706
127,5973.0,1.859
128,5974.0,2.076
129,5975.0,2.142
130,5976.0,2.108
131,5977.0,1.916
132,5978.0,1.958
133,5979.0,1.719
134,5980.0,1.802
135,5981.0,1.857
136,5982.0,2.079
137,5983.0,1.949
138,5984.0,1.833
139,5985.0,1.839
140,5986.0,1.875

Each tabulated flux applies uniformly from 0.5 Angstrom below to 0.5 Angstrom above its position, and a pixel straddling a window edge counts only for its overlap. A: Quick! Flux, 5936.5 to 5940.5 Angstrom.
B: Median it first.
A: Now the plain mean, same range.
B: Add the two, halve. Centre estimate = 1.95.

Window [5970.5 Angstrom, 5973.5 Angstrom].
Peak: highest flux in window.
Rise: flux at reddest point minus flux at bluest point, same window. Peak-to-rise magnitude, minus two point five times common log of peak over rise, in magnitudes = -4.5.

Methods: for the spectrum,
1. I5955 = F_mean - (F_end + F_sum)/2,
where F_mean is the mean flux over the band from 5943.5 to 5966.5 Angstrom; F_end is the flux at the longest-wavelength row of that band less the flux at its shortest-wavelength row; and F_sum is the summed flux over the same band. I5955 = -20.2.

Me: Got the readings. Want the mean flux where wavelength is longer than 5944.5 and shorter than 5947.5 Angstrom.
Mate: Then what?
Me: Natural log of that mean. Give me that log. 0.70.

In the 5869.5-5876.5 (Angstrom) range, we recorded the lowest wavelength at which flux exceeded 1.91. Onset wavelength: 5871.0 Angstrom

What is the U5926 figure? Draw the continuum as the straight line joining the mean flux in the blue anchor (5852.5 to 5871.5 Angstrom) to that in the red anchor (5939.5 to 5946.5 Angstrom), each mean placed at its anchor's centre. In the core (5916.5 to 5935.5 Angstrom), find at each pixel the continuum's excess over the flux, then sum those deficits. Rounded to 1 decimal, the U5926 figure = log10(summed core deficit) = -2.1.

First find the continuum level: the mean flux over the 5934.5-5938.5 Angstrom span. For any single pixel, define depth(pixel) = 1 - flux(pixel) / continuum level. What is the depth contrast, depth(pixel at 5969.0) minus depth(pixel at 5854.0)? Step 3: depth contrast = 0.12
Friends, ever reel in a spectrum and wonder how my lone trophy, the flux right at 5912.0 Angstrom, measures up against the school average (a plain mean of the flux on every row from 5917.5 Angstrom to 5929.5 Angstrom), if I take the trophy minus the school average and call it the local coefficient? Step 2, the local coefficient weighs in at -0.22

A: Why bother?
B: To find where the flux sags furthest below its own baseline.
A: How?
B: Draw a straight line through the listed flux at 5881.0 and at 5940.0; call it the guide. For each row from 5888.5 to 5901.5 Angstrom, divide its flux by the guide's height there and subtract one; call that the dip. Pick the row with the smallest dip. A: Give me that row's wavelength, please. 5889.0 Angstrom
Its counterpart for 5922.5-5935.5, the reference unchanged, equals 5931.0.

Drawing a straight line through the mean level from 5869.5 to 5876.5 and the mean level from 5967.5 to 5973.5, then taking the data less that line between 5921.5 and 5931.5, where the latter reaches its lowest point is 5931.0 Angstrom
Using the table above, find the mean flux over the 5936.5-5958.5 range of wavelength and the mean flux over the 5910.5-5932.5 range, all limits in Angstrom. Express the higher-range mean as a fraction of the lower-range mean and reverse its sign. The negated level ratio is -0.99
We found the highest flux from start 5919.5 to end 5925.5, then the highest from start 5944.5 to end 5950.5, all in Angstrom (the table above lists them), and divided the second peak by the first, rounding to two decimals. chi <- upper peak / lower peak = 1.07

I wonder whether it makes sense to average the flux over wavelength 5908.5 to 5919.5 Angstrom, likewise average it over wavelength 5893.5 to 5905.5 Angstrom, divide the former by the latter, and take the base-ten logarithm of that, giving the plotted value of 0.04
